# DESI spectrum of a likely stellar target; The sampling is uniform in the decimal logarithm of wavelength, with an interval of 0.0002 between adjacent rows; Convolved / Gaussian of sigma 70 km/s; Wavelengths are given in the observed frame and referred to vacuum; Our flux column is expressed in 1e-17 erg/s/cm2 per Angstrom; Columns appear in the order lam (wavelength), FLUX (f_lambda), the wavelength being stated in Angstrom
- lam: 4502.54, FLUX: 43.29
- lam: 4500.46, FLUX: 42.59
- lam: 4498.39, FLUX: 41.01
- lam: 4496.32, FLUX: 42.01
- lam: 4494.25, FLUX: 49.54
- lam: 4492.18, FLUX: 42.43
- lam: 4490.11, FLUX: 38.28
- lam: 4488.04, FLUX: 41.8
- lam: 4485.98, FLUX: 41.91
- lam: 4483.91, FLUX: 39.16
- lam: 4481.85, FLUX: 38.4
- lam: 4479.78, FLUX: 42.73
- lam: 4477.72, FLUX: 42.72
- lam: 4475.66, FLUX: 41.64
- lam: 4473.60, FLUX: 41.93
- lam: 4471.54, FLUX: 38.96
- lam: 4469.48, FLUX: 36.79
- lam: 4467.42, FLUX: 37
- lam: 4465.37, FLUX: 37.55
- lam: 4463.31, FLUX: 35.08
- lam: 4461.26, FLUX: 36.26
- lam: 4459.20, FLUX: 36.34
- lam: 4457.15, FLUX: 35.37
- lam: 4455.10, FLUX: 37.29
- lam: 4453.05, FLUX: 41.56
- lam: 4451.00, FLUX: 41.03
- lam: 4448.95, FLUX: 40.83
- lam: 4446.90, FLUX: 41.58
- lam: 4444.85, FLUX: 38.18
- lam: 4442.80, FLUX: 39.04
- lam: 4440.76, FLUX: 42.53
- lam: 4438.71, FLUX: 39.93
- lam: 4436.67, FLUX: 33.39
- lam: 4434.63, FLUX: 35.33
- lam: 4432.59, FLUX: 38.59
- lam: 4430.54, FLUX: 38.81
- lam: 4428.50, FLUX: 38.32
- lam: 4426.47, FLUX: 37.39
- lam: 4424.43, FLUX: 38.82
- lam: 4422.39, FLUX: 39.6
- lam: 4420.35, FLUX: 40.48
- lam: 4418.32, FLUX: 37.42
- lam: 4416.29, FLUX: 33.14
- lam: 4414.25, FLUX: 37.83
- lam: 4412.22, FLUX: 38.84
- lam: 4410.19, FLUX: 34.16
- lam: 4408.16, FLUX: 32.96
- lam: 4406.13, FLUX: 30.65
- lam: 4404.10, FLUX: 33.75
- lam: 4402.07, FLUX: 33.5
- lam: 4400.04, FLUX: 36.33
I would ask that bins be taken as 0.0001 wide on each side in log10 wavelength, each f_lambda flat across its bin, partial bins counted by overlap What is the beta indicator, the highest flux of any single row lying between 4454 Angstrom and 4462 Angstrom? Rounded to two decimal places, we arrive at 37.29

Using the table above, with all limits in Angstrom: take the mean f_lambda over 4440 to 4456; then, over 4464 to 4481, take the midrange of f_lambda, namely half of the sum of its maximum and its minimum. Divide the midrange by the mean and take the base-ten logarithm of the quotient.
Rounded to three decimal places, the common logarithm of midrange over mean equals -0.005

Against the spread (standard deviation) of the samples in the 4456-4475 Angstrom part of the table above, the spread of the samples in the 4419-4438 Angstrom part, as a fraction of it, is 1.05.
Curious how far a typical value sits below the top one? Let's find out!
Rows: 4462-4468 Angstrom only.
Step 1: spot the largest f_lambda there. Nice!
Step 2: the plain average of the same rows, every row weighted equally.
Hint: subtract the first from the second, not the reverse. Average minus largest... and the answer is -1.0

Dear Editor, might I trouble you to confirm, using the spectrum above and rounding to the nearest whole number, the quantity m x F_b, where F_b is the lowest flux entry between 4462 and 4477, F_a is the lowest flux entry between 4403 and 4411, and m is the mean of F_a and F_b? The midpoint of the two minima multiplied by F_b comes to 1153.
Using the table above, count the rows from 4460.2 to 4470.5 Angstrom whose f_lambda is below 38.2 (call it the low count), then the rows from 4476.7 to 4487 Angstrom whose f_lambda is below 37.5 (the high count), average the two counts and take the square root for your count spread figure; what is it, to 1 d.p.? 1.6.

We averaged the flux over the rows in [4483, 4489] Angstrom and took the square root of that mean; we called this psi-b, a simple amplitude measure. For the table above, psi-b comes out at 6.40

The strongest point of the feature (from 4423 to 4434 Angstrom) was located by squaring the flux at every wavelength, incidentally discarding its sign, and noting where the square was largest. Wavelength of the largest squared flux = 4424.43 Angstrom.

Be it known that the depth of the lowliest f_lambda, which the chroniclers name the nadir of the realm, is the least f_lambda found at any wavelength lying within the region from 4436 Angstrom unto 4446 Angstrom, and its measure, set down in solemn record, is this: 33.39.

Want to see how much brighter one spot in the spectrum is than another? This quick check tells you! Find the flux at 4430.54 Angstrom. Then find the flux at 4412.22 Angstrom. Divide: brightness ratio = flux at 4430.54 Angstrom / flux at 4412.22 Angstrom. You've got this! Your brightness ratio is 1.00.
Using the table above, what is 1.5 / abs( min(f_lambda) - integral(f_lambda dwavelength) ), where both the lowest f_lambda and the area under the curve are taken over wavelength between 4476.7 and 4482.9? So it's 0.0069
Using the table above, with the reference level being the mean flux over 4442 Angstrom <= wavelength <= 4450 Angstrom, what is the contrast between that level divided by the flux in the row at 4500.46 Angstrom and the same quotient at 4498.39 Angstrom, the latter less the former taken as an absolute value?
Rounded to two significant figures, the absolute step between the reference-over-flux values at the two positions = 0.036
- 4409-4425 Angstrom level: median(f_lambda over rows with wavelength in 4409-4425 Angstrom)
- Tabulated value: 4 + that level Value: 42.3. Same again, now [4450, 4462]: 40.8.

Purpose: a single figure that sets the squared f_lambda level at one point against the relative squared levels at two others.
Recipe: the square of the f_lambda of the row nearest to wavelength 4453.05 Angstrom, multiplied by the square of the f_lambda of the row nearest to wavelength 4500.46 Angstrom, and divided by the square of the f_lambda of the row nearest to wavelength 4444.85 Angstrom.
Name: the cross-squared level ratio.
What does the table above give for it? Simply 2149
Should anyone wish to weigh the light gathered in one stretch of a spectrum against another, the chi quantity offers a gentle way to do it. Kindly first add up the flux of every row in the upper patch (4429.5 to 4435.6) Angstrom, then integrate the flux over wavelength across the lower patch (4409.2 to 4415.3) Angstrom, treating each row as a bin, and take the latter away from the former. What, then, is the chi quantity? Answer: -112.5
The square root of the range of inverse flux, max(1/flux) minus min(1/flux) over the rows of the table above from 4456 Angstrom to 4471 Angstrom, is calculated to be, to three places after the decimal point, 0.043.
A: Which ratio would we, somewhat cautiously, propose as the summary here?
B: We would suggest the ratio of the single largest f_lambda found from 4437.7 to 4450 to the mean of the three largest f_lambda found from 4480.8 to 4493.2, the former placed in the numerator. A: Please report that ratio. 1.01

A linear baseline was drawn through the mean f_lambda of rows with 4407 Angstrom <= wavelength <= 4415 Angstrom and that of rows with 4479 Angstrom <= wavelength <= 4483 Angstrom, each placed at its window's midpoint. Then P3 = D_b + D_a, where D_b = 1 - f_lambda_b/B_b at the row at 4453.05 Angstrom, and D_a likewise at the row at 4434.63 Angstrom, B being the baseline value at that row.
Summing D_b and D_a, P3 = -0.02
